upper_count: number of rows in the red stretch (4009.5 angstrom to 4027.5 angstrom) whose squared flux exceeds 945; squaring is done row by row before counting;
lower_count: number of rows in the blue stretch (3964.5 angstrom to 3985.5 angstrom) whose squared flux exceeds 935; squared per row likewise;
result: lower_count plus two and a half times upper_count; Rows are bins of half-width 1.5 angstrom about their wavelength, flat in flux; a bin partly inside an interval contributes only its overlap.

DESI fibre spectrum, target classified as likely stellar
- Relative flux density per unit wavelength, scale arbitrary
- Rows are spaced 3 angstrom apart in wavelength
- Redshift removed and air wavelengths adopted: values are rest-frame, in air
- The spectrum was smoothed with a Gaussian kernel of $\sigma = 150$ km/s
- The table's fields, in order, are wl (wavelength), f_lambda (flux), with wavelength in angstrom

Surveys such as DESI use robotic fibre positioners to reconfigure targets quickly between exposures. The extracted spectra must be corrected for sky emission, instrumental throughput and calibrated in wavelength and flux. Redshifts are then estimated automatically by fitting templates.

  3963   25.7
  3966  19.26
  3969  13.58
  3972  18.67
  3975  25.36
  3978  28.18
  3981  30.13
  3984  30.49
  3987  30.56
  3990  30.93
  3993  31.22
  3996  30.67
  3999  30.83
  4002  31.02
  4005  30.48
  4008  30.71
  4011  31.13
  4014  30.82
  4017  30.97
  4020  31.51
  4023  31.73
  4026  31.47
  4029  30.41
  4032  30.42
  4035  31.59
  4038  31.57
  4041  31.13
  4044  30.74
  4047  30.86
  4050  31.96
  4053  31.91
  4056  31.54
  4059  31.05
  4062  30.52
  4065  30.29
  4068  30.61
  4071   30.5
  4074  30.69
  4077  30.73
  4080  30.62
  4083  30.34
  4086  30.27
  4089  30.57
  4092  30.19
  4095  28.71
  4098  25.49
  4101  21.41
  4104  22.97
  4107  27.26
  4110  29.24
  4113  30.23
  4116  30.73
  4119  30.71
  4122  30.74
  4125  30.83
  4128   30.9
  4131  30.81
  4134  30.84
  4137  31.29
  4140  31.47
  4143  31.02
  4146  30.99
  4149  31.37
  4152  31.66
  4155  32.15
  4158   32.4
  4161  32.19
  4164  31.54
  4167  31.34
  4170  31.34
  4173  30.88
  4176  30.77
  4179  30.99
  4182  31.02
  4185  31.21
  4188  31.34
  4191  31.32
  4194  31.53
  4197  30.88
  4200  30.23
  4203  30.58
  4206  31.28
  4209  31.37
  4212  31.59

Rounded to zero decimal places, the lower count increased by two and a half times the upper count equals 15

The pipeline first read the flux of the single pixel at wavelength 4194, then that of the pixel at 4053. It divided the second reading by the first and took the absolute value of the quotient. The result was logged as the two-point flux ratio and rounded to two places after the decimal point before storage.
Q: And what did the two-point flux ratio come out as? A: 1.01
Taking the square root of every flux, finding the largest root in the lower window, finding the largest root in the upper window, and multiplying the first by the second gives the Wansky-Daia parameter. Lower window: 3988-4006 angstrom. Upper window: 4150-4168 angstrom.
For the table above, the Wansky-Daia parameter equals 31.8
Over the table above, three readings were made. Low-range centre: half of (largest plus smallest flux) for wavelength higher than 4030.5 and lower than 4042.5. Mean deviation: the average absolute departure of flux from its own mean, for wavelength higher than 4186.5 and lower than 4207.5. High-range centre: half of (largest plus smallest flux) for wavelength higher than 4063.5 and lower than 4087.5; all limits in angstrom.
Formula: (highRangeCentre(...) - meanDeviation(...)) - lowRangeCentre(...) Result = -0.9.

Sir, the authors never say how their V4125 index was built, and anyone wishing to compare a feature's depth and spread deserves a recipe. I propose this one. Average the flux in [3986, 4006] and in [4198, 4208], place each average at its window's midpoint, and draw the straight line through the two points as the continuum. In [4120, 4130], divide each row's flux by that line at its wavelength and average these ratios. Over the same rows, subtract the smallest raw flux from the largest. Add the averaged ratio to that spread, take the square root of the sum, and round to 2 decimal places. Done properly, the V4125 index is 1.08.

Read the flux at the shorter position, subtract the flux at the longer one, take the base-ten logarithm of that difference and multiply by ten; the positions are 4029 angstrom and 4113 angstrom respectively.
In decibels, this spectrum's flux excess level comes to -7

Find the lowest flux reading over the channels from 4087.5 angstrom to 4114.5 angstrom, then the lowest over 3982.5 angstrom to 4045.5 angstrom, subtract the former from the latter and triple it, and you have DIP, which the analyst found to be 27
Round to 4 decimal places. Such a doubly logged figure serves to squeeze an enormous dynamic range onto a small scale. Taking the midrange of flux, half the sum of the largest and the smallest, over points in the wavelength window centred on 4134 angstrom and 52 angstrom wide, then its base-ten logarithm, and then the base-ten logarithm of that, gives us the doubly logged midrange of 0.1728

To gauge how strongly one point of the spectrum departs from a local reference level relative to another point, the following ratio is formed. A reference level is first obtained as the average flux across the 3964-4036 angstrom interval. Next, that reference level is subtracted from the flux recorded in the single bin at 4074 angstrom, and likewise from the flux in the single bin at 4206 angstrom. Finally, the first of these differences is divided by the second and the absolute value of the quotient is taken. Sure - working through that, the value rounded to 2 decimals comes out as 0.76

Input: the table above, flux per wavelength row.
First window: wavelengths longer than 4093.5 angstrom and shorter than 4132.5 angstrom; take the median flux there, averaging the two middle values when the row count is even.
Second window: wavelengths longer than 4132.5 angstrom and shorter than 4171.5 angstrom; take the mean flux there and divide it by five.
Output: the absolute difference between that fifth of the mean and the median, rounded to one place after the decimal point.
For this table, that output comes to 23.9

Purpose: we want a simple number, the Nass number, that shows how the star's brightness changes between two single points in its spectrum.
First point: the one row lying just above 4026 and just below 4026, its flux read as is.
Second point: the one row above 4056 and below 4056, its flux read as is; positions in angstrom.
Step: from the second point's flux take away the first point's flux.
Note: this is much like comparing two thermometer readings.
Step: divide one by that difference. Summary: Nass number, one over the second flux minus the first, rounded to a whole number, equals 14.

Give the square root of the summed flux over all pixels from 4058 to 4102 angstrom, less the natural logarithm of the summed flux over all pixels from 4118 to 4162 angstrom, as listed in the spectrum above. 14.9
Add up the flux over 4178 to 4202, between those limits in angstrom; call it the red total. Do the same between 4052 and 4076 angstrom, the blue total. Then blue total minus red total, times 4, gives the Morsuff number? -6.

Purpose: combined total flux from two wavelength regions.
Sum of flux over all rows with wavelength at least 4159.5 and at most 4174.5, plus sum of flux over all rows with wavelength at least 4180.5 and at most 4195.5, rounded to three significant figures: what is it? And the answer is 314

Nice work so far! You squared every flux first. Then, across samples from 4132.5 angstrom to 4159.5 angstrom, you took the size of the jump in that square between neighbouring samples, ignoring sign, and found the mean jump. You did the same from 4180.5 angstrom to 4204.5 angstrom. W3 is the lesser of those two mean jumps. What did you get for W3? 19.4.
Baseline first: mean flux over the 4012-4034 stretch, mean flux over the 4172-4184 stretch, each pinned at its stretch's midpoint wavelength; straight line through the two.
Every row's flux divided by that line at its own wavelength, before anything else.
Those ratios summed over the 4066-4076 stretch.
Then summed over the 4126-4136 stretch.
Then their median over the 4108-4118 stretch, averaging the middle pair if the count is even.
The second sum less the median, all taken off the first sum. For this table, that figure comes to 0.95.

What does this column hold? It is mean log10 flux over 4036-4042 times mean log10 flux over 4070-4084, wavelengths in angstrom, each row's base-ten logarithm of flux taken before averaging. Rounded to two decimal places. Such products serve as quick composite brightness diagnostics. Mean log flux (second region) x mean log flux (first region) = 2.22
